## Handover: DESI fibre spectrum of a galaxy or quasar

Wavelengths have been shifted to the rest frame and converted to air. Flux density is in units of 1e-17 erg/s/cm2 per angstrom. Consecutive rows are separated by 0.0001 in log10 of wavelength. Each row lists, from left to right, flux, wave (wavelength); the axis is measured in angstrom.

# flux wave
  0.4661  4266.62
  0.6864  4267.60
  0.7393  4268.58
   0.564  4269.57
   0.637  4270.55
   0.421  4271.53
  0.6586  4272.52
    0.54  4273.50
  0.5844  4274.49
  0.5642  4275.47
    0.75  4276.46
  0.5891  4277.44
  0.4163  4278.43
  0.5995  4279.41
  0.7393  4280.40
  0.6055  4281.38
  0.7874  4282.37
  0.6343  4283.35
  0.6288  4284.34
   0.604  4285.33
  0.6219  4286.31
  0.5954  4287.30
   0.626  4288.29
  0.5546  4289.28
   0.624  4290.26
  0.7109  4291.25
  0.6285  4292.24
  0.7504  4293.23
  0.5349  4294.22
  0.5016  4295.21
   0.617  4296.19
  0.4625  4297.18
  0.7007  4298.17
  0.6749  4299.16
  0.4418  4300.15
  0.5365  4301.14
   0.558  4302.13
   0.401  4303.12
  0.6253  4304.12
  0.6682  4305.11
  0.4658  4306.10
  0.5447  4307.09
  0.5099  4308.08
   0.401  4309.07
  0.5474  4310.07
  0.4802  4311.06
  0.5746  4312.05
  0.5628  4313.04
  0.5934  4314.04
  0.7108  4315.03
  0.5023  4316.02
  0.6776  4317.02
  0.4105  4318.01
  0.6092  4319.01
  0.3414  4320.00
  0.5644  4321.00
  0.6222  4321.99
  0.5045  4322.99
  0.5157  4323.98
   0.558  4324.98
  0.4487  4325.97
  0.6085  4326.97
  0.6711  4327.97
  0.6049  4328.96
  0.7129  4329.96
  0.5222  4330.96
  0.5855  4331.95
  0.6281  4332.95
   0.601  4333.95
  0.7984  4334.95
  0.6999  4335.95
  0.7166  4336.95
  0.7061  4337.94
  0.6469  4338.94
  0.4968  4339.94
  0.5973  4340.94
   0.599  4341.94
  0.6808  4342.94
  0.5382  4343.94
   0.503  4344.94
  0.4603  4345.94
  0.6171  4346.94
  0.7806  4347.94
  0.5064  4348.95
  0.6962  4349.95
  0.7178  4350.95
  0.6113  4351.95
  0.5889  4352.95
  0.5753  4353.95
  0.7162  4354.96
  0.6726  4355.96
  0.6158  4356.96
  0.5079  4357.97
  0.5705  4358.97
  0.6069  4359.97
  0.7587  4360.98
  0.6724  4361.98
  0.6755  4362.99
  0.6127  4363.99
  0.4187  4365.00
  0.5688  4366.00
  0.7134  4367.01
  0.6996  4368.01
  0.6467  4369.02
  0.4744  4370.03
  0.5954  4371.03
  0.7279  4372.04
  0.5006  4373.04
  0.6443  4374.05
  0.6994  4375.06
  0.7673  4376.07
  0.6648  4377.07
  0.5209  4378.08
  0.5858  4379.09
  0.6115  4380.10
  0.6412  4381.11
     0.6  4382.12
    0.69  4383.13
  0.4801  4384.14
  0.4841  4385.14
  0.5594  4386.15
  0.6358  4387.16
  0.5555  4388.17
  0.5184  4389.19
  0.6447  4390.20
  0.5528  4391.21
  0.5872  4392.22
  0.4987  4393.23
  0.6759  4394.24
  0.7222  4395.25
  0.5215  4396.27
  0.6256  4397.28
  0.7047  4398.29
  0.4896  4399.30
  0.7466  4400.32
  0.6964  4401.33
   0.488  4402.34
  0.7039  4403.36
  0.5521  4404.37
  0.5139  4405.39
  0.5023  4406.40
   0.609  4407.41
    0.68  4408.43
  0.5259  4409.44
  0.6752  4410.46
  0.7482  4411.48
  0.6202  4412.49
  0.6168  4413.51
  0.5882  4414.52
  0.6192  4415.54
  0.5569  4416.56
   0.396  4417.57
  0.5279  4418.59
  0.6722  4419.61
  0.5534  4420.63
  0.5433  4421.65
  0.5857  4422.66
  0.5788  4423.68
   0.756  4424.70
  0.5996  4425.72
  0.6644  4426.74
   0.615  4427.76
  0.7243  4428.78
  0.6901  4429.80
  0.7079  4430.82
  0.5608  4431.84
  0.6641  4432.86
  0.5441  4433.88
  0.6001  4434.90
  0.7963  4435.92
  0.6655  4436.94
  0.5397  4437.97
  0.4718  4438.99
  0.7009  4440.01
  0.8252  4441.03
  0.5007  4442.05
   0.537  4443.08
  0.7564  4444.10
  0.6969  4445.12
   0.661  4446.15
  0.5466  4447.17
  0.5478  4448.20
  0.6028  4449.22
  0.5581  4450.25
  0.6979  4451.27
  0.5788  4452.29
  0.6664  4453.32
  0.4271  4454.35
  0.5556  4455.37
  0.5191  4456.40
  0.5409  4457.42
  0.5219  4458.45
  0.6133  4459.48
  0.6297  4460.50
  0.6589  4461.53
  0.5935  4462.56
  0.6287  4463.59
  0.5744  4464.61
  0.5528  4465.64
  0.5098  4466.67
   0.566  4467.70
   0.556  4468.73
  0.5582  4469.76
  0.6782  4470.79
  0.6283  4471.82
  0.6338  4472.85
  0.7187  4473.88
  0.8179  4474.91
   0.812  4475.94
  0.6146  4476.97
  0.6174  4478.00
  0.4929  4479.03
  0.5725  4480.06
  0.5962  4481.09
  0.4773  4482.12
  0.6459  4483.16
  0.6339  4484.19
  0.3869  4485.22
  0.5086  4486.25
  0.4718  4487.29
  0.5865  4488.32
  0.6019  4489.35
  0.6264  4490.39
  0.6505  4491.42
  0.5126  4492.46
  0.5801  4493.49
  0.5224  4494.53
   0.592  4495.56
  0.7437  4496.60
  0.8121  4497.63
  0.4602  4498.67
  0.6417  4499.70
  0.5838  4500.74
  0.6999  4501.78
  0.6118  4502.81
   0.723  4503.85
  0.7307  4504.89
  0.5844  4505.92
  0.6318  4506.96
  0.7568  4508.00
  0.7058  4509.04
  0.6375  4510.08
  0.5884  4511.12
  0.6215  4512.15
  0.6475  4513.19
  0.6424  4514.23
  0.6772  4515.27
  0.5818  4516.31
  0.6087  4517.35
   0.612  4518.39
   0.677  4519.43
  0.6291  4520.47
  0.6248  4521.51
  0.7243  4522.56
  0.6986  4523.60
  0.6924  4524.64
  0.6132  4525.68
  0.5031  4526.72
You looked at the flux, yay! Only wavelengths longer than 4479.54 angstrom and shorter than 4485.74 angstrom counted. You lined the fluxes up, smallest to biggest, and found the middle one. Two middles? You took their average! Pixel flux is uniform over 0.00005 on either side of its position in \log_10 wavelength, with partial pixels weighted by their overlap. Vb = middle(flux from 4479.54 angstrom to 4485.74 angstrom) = 0.584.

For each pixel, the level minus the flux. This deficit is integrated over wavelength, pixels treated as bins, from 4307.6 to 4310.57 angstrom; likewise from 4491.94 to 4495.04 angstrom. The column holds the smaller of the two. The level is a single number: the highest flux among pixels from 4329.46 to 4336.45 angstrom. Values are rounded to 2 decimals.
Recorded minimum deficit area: 0.81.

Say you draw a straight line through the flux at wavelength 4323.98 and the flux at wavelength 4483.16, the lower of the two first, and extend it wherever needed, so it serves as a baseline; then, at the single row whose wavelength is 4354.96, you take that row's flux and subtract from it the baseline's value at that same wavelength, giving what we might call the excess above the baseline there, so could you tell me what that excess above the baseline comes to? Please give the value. 0.18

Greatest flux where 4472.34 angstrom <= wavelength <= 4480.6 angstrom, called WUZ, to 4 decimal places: 0.8179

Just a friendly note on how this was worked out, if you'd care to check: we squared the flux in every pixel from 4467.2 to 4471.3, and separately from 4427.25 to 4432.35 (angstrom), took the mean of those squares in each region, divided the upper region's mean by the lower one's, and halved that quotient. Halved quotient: 0.40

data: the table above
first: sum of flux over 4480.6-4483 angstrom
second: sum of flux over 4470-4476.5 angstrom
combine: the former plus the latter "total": 5.4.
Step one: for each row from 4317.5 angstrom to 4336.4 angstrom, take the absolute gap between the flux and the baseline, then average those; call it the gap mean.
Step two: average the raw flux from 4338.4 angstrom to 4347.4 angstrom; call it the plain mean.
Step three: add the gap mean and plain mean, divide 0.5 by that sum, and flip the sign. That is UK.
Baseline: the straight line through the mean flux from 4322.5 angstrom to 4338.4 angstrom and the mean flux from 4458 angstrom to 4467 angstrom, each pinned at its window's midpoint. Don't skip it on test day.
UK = -0.763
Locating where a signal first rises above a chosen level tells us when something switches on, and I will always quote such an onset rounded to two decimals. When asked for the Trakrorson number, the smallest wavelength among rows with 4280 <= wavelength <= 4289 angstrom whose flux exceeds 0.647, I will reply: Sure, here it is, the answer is 4280.40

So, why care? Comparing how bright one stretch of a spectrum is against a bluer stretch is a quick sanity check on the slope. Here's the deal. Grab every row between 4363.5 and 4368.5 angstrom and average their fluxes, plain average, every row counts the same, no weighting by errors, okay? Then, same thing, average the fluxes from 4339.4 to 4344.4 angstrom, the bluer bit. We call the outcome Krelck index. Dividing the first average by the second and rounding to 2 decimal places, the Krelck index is 1.03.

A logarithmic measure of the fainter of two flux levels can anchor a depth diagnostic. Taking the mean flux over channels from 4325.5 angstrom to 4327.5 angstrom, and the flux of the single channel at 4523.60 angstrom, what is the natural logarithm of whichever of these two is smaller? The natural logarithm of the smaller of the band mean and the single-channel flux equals -0.64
